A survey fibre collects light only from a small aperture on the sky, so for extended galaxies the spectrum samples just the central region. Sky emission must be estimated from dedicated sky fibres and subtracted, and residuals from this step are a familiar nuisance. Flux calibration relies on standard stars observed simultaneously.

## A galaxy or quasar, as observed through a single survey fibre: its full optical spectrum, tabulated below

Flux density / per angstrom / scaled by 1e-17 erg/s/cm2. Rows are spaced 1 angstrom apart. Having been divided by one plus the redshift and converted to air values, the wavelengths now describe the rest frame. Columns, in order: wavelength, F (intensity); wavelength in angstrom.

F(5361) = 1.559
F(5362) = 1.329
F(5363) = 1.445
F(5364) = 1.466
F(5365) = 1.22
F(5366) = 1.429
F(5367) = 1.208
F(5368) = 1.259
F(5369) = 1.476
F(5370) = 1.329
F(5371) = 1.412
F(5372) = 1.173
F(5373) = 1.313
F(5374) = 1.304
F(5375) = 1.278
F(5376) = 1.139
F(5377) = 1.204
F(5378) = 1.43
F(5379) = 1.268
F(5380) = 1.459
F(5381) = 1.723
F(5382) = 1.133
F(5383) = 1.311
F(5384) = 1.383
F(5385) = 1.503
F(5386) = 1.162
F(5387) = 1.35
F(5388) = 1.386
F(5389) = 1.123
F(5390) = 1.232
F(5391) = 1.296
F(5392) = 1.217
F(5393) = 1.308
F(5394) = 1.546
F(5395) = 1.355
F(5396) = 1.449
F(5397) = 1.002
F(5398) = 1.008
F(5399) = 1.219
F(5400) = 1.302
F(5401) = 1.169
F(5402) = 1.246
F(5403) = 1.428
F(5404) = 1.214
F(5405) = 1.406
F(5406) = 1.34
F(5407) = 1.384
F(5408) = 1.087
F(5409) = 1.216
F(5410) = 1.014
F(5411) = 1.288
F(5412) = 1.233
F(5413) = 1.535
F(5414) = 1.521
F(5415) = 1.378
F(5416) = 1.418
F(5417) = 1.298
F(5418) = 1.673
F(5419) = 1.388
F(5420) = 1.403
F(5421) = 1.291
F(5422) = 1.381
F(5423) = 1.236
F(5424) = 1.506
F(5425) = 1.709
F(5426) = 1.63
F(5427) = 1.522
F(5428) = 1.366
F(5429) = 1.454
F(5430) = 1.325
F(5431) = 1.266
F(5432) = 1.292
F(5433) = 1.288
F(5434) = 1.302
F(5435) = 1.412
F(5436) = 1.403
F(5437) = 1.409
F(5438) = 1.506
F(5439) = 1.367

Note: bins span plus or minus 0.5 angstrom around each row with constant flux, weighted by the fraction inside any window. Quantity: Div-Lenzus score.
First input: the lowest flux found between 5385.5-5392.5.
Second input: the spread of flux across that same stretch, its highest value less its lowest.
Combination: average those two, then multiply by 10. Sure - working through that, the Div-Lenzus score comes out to 6.9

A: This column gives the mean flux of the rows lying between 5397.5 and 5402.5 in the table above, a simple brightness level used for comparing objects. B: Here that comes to 1.19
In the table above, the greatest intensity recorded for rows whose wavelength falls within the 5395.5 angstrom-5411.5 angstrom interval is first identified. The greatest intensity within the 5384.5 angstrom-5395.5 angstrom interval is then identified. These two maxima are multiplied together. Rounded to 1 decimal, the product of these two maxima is 2.2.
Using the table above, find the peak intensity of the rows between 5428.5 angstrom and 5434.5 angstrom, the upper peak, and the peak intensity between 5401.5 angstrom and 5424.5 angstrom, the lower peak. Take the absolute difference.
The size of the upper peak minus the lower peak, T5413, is 0.22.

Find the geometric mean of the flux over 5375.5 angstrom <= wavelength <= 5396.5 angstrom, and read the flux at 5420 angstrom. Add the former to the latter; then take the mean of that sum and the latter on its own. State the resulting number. 2.07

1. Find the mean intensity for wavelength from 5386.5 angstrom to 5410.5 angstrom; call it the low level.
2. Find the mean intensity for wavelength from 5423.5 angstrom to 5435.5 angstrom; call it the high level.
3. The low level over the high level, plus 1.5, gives 2.39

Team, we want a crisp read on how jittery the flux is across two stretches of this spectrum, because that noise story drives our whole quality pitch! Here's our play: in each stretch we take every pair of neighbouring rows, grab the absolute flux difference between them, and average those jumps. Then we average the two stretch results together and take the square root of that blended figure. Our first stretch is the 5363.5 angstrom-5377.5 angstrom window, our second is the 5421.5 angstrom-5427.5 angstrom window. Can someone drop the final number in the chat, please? 0.39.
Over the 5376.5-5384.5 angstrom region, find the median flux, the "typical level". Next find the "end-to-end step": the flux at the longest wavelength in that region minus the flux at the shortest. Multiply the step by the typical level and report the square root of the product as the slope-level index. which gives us 0.49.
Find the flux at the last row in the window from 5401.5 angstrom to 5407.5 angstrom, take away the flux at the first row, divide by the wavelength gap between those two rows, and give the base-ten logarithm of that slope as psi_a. -1.56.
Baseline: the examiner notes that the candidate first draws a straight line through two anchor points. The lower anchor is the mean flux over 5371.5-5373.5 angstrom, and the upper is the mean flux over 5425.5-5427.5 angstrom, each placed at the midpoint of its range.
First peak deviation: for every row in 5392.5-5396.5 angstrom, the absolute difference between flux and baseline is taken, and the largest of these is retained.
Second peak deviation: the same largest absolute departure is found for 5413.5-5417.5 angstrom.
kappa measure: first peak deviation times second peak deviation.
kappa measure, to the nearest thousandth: 0.037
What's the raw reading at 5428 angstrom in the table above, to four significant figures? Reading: 1.366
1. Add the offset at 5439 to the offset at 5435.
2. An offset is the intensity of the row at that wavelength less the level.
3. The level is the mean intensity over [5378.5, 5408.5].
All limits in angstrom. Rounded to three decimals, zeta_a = 0.178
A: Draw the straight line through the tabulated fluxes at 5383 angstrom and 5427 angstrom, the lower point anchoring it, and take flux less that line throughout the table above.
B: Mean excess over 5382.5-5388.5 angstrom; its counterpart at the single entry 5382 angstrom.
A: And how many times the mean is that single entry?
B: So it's -6.6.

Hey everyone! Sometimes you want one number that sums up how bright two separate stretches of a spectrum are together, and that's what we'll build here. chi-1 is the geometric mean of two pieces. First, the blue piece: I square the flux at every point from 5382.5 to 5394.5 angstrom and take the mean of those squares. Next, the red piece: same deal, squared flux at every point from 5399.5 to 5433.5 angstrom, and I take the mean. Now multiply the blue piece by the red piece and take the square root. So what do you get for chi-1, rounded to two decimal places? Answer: 1.81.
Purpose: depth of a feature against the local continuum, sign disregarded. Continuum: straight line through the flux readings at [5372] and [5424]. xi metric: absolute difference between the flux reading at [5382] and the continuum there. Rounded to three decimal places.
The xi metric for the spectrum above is 0.104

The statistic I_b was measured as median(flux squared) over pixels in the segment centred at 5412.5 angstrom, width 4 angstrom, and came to 1.99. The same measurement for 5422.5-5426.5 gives 2.46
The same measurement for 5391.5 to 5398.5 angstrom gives 1.71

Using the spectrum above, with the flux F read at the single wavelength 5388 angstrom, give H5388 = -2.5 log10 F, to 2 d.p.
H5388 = -0.35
